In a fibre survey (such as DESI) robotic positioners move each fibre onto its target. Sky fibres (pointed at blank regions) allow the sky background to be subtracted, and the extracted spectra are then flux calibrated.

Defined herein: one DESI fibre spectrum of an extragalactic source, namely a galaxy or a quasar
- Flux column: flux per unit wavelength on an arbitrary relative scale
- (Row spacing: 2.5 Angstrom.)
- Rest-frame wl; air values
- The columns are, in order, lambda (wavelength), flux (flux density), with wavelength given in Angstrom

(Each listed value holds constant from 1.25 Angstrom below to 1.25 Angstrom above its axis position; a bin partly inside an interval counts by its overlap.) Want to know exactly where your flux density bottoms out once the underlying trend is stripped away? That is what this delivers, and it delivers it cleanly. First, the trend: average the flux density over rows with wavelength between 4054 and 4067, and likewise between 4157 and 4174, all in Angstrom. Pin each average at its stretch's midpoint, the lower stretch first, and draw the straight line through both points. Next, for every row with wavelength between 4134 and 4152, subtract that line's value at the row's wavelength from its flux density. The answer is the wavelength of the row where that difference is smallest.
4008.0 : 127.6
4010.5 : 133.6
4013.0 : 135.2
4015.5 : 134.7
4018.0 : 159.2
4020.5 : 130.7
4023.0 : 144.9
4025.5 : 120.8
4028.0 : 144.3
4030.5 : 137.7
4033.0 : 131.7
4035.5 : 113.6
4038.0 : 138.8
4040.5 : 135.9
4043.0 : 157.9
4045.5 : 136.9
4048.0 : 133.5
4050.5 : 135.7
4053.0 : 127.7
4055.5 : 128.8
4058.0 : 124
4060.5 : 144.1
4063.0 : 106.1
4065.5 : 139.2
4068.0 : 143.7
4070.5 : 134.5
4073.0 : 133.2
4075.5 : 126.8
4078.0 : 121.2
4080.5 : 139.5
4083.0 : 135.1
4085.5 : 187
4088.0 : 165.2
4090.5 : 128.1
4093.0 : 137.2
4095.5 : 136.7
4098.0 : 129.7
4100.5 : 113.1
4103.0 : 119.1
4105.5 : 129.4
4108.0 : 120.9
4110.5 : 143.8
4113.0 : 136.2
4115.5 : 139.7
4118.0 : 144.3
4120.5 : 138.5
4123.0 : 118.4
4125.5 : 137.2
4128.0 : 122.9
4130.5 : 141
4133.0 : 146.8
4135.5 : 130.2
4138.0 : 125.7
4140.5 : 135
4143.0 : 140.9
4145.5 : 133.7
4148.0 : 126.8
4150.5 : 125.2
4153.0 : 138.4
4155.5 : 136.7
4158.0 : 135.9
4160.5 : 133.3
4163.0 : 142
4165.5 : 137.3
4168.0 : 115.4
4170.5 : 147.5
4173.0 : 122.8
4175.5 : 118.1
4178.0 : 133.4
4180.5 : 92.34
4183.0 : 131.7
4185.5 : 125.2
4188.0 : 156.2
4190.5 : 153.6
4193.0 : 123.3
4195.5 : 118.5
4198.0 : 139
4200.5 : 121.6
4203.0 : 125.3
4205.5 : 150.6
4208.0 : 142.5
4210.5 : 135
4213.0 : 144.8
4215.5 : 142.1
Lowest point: 4150.5 Angstrom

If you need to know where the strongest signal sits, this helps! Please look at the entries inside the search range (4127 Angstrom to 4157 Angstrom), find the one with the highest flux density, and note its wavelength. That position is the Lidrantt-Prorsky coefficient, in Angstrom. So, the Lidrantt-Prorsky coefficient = 4133.0 Angstrom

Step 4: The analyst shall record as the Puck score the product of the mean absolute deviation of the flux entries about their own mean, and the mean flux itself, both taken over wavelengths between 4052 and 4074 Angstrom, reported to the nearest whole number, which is 1121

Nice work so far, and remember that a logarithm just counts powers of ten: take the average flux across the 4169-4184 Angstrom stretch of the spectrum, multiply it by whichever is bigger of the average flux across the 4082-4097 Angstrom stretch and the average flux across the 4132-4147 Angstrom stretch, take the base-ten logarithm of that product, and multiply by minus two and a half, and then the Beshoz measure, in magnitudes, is -10.7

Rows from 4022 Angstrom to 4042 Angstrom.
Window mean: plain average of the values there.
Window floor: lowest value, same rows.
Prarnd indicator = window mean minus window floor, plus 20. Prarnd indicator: 40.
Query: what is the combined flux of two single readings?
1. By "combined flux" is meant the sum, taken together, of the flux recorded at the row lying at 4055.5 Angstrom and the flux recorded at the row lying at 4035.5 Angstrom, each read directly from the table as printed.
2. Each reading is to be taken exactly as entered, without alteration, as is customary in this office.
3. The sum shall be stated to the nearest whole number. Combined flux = 242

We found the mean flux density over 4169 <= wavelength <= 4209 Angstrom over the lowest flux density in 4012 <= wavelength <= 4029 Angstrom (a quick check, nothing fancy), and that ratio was 1.09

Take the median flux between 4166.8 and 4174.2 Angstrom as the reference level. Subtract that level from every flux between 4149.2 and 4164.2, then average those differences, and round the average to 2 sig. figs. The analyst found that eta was 12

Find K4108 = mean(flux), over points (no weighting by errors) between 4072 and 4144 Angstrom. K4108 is 135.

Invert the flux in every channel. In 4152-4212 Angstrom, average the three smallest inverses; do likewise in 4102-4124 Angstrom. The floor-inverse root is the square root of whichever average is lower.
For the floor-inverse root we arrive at 0.0807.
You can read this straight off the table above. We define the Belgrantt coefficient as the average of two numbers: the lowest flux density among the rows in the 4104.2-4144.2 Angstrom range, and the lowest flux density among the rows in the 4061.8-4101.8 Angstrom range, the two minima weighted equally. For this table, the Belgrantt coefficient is 112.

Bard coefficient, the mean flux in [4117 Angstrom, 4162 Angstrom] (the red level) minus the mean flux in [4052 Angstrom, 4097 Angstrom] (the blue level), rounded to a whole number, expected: -3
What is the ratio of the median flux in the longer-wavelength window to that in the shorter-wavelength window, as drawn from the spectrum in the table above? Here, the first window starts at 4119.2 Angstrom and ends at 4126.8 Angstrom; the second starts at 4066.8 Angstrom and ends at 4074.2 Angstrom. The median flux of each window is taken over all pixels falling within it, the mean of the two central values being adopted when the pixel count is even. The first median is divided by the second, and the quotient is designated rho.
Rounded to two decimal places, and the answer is 1.02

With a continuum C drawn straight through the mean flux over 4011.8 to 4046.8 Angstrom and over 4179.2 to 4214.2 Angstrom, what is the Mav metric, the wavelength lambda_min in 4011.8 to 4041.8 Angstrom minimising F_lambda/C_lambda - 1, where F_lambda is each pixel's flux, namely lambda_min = 4035.5 Angstrom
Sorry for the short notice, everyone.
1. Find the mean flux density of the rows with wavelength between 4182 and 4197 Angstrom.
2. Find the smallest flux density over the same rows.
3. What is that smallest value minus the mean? -16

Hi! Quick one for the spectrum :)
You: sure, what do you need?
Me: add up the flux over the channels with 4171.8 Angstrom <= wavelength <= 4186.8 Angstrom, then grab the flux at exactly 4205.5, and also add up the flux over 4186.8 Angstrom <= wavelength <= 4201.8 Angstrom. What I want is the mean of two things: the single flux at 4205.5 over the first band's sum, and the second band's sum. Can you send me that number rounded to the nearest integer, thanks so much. 406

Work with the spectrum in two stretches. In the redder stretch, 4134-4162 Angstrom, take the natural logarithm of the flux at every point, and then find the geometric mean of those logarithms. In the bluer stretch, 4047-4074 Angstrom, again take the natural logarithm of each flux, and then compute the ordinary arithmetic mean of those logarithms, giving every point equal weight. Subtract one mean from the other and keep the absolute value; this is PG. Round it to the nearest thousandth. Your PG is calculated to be 0.010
